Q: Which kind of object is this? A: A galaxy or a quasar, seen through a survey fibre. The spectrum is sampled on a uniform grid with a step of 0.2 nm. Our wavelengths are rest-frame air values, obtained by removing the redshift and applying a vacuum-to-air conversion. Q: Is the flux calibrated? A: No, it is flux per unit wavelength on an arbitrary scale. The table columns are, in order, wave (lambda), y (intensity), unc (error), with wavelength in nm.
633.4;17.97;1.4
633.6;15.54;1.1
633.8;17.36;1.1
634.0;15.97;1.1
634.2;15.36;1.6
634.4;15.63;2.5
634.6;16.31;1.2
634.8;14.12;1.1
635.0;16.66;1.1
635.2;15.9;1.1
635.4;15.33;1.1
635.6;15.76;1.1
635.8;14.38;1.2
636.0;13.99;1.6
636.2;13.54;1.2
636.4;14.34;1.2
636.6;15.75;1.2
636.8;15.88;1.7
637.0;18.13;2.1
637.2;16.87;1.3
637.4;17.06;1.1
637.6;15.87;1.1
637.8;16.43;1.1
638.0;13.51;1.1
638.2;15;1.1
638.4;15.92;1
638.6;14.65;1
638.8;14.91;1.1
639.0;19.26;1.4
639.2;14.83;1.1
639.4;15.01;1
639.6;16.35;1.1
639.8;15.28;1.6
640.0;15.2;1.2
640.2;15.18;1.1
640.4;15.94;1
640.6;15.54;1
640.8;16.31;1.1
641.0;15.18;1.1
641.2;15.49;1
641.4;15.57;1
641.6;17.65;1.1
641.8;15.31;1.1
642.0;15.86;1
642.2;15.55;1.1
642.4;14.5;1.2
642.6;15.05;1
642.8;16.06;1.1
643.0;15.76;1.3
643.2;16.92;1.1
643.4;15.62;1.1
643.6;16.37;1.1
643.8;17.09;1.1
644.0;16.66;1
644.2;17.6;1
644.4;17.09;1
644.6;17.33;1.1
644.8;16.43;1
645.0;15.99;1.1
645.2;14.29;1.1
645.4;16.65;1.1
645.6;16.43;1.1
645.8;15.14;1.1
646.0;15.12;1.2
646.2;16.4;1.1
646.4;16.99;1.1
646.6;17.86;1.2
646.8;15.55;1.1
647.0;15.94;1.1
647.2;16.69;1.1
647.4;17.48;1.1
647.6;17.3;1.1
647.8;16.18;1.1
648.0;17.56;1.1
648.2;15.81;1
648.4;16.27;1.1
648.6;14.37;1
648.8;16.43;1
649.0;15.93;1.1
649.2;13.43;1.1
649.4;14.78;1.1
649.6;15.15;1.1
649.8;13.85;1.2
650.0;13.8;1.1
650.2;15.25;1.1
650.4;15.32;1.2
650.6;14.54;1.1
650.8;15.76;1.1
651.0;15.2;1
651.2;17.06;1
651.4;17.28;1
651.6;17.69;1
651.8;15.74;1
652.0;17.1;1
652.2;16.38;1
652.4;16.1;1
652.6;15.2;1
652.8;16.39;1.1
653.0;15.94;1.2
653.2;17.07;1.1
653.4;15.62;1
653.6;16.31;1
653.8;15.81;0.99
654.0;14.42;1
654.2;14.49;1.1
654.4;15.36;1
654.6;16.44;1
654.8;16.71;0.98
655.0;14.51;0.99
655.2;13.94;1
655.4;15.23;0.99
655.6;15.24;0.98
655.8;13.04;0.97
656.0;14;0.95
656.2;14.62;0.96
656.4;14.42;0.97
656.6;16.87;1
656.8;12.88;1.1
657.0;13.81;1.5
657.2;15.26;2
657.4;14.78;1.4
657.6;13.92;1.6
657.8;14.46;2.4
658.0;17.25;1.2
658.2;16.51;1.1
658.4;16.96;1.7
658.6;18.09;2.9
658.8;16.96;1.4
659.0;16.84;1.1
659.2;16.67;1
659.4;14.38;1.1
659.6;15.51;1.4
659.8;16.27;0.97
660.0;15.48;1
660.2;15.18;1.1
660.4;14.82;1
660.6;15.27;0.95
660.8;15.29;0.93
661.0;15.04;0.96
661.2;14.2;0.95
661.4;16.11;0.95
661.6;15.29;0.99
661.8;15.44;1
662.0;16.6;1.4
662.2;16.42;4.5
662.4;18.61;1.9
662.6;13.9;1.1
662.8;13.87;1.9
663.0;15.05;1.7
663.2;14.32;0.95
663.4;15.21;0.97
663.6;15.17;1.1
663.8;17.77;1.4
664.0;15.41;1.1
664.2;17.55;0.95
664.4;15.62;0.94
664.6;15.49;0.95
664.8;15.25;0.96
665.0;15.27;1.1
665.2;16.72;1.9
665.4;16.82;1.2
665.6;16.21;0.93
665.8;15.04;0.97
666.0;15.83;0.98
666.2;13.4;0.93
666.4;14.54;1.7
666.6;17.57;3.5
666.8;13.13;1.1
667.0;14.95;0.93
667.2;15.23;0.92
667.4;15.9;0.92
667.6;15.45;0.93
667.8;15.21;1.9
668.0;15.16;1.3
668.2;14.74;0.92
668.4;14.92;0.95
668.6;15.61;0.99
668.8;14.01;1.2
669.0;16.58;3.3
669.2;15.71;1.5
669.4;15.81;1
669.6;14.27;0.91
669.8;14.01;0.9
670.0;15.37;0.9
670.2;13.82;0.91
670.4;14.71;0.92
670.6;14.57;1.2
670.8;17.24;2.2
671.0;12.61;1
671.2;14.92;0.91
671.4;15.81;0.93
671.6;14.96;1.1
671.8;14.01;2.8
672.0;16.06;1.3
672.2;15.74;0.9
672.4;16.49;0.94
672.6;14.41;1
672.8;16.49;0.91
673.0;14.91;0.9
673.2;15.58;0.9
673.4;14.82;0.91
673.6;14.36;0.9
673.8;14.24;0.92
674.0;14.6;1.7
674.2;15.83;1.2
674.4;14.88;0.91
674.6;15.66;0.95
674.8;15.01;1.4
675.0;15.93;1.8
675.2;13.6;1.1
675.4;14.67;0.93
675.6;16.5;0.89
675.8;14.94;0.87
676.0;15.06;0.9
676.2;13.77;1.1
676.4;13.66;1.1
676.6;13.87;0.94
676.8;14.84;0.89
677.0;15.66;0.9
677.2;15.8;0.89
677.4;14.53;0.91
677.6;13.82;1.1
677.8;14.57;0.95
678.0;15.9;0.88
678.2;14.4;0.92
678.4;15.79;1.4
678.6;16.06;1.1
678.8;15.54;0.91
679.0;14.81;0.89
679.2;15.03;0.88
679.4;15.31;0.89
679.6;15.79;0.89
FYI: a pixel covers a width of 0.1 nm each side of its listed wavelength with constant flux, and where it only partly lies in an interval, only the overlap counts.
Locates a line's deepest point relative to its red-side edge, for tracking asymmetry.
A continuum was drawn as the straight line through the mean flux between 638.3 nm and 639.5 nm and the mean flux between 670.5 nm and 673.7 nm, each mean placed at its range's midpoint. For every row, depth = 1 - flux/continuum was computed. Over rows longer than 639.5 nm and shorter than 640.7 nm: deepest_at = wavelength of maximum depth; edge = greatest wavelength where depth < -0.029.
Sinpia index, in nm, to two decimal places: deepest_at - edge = 0.60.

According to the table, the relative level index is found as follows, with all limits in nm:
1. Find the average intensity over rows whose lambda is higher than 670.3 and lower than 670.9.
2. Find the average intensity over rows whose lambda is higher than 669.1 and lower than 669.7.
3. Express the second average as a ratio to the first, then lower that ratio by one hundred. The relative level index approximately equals -99.0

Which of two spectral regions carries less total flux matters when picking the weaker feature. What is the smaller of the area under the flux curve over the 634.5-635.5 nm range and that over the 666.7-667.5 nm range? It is 12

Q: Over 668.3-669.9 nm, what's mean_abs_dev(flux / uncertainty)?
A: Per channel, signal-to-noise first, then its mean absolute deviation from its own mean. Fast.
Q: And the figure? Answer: 3.12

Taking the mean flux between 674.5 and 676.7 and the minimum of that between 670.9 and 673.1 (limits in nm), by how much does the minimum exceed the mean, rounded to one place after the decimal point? -2.2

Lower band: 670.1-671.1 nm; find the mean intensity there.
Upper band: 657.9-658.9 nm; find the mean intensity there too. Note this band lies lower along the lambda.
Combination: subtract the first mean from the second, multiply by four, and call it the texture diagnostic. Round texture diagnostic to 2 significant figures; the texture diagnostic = 10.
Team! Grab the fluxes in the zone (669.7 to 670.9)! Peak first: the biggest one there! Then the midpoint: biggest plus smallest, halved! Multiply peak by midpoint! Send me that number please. 268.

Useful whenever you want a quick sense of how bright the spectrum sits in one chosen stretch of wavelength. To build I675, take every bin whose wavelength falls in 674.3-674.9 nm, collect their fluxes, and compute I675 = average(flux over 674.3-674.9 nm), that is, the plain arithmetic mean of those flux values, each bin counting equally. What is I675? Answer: 15.2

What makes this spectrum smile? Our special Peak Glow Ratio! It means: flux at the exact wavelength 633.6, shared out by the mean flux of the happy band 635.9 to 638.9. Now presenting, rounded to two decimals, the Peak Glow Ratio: 1.01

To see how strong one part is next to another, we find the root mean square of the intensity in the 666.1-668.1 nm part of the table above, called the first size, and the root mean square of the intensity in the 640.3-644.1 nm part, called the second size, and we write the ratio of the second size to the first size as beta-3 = 1.06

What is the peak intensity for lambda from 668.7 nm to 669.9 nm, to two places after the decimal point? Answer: 16.58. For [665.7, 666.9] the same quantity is 17.57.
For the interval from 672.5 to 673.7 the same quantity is 16.49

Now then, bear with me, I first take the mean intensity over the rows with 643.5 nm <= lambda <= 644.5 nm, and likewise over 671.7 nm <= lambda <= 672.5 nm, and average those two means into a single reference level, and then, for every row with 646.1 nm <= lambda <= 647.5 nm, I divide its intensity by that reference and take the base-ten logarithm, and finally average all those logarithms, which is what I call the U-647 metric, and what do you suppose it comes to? 0.011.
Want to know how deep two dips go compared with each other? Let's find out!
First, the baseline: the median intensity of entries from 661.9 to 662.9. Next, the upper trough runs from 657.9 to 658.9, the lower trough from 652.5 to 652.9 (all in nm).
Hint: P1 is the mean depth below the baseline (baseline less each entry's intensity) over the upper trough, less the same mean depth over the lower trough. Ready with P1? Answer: -1.4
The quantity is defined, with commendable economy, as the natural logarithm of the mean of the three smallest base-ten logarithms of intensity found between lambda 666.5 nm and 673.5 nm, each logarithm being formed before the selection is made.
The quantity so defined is 0.113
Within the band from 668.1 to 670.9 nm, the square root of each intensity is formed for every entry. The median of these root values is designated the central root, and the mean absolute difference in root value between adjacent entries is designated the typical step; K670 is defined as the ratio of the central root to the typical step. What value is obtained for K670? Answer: 27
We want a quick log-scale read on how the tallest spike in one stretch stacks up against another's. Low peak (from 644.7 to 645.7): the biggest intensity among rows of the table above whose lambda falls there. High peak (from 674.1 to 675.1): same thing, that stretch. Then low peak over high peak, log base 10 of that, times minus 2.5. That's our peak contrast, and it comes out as -0.05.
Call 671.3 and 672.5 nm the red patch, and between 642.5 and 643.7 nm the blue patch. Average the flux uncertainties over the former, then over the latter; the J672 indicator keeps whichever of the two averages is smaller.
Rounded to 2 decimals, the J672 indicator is 1.12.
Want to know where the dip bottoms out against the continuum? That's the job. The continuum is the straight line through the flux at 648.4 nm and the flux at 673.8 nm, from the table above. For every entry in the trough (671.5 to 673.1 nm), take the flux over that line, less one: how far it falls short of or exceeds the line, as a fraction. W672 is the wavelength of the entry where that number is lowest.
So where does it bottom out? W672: 671.8 nm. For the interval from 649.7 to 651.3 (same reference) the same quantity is 650.0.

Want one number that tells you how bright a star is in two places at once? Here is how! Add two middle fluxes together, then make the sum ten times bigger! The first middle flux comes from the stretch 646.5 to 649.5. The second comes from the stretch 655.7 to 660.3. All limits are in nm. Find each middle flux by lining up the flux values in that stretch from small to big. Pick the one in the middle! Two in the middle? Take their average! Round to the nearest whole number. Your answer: 314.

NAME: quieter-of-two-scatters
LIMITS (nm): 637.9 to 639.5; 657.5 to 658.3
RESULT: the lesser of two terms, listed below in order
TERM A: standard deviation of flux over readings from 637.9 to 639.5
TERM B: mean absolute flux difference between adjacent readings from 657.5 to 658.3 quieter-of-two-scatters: 1.4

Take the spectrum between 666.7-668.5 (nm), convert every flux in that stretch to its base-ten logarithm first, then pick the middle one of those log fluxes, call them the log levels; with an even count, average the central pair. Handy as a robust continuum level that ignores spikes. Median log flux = 1.18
